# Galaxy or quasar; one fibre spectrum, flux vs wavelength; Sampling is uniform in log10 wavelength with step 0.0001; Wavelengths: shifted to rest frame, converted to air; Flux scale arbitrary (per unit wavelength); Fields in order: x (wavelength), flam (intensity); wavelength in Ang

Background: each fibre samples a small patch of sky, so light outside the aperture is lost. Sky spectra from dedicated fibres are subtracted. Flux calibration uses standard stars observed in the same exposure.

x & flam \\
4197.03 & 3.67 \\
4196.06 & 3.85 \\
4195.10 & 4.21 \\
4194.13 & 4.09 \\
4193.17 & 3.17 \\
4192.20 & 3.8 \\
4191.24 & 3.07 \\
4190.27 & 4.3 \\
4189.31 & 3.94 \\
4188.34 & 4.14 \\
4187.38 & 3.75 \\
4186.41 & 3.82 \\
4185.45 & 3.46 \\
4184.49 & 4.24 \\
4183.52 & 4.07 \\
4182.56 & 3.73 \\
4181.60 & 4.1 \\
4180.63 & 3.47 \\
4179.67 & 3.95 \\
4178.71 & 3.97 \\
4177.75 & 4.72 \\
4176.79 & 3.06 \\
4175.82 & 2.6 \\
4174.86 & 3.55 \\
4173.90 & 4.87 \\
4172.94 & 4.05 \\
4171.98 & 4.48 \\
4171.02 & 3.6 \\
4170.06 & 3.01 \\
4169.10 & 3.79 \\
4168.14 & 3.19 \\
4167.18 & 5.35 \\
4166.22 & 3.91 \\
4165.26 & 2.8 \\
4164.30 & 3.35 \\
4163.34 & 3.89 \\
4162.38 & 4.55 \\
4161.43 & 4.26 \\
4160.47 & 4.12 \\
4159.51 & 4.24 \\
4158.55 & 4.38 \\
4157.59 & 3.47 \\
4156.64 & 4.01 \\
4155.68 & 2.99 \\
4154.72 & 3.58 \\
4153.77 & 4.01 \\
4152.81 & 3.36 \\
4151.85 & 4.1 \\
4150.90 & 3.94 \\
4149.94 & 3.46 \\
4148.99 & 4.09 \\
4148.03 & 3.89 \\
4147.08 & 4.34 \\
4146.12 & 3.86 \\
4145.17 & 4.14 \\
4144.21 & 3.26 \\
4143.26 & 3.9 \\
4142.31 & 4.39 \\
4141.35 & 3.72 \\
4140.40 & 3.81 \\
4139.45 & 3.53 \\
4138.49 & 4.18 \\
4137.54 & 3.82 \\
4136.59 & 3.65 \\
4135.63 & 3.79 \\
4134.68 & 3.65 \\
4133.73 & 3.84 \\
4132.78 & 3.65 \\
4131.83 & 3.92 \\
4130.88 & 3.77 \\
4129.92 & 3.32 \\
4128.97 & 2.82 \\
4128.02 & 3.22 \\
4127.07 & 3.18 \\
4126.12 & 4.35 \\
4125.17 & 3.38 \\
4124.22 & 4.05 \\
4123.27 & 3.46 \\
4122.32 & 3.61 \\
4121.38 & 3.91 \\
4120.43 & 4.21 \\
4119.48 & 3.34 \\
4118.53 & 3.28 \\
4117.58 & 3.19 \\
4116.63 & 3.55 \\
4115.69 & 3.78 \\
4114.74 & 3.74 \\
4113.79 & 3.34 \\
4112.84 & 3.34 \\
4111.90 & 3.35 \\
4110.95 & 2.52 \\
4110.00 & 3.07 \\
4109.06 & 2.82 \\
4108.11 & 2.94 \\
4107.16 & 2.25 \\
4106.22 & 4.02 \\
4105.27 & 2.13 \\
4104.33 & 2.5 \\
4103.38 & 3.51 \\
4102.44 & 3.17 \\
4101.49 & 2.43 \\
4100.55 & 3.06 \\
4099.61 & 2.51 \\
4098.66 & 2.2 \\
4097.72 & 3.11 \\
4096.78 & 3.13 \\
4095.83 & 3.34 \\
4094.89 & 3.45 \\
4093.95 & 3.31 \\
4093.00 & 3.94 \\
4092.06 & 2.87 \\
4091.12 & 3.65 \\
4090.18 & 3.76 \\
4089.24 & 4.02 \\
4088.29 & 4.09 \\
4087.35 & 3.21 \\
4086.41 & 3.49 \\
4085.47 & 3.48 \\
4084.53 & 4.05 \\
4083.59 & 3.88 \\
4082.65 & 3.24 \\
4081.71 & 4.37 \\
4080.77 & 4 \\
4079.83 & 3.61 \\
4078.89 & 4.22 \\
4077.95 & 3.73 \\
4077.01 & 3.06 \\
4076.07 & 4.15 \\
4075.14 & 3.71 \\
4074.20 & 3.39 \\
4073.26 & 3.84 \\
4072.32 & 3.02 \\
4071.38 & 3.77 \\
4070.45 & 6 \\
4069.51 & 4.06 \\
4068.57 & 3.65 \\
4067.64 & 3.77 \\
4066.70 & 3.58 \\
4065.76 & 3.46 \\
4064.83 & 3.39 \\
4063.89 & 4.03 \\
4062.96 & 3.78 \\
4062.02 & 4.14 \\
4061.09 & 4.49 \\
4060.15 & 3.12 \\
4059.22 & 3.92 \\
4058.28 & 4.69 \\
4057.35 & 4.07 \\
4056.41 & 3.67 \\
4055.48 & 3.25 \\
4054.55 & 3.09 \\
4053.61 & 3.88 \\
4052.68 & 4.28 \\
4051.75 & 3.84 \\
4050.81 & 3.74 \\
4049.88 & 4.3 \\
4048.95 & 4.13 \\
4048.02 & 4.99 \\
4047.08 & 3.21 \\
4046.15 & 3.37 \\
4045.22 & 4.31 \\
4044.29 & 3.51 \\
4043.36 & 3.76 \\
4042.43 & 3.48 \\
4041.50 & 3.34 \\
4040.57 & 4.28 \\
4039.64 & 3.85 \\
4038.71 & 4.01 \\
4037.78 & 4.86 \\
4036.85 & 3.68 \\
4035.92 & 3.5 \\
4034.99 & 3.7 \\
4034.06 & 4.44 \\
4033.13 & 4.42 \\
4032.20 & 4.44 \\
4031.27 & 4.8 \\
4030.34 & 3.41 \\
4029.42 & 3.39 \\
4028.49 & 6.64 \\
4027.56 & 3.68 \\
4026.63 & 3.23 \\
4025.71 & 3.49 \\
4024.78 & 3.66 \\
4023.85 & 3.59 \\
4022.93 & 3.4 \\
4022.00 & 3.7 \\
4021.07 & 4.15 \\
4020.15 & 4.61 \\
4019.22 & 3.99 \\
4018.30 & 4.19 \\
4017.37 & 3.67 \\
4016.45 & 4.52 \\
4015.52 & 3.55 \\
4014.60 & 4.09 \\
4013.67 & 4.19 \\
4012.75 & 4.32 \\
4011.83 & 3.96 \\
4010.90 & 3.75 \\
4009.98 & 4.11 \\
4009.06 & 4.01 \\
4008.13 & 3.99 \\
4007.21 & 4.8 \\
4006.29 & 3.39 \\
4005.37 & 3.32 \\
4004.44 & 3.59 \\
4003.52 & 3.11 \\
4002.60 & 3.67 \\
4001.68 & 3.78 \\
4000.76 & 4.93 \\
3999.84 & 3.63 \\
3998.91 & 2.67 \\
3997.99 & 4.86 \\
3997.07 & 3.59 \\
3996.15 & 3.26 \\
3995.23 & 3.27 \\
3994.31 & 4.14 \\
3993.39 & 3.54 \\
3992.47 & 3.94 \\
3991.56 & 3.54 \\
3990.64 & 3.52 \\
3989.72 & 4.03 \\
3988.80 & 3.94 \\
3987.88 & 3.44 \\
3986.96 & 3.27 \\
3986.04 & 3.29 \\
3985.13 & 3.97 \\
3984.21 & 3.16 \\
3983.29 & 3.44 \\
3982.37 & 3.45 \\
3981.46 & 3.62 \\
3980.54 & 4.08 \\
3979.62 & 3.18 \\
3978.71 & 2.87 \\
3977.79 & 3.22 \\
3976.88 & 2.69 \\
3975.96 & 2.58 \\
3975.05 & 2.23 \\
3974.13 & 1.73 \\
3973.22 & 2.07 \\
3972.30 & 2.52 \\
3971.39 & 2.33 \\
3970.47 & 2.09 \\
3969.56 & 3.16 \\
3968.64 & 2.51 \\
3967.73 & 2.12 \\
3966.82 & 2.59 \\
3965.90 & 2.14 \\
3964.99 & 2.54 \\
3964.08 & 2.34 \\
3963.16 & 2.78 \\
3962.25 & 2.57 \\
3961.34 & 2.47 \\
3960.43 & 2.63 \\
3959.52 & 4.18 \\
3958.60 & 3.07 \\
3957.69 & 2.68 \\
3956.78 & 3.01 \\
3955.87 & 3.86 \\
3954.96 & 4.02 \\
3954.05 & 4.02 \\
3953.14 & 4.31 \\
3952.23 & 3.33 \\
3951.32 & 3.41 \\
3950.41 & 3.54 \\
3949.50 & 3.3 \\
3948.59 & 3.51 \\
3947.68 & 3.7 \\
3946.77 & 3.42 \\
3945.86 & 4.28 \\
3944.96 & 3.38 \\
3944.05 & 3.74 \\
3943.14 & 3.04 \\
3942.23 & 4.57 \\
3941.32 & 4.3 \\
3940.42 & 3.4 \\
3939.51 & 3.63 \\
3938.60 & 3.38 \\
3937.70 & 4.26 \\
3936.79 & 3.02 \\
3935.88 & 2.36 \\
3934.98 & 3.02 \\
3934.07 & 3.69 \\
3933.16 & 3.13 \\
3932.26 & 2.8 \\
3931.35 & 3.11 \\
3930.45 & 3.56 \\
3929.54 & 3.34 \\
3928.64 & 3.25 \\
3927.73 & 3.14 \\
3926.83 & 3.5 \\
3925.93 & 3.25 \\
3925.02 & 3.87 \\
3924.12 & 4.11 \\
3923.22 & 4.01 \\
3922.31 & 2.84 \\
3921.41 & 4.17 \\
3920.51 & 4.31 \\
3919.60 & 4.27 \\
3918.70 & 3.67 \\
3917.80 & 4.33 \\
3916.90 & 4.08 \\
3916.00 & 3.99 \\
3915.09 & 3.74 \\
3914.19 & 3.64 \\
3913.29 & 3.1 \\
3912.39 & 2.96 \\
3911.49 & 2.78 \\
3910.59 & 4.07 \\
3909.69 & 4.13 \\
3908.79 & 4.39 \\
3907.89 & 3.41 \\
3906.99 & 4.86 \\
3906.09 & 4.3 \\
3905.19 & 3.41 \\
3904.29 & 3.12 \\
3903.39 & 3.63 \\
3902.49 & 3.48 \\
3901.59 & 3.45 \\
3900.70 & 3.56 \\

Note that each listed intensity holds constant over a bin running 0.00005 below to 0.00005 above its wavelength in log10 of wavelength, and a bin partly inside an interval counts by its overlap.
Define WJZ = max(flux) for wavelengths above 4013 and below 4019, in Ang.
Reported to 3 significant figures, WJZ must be 4.52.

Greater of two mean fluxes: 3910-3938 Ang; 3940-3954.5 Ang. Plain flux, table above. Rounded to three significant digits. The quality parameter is 3.70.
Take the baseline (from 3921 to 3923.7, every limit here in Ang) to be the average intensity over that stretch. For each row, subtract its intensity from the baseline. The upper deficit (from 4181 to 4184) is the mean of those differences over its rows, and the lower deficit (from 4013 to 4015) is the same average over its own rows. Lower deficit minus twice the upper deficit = 0.1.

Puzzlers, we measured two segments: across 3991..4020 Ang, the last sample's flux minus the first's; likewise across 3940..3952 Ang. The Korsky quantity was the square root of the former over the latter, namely 6.71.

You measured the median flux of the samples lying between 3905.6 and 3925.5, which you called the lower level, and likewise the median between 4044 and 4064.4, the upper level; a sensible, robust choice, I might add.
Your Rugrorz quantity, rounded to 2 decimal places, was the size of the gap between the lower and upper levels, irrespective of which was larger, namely 0.14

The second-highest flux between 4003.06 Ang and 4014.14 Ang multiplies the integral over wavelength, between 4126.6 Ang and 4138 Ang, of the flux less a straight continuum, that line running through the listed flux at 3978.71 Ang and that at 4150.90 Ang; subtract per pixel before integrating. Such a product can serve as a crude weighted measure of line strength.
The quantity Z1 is -13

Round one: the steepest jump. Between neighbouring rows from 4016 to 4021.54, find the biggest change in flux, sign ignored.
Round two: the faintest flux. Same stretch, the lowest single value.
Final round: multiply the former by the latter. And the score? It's 3.1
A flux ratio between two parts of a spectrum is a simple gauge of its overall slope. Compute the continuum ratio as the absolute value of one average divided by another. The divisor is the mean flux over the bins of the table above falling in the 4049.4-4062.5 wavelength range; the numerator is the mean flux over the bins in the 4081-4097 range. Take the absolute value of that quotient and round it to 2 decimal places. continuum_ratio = 0.93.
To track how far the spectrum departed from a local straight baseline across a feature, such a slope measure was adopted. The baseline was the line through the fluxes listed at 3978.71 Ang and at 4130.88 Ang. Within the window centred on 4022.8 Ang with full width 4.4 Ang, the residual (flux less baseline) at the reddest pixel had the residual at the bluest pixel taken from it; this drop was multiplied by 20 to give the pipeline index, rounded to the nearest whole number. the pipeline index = -10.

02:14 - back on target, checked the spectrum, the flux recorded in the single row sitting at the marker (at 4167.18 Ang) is 5.35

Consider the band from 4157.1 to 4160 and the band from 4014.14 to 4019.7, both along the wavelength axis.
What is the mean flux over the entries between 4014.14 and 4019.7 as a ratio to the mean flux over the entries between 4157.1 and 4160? 0.993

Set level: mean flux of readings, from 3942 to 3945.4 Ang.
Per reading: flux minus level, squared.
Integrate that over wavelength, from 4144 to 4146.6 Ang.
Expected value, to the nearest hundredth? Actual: 0.40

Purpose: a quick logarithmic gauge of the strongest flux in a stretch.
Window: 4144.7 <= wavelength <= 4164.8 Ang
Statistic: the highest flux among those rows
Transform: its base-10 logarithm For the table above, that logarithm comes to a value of 0.66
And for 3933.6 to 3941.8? 0.63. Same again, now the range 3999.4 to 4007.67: 0.69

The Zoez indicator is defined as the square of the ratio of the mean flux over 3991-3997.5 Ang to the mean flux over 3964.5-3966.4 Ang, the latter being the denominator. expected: 2.4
